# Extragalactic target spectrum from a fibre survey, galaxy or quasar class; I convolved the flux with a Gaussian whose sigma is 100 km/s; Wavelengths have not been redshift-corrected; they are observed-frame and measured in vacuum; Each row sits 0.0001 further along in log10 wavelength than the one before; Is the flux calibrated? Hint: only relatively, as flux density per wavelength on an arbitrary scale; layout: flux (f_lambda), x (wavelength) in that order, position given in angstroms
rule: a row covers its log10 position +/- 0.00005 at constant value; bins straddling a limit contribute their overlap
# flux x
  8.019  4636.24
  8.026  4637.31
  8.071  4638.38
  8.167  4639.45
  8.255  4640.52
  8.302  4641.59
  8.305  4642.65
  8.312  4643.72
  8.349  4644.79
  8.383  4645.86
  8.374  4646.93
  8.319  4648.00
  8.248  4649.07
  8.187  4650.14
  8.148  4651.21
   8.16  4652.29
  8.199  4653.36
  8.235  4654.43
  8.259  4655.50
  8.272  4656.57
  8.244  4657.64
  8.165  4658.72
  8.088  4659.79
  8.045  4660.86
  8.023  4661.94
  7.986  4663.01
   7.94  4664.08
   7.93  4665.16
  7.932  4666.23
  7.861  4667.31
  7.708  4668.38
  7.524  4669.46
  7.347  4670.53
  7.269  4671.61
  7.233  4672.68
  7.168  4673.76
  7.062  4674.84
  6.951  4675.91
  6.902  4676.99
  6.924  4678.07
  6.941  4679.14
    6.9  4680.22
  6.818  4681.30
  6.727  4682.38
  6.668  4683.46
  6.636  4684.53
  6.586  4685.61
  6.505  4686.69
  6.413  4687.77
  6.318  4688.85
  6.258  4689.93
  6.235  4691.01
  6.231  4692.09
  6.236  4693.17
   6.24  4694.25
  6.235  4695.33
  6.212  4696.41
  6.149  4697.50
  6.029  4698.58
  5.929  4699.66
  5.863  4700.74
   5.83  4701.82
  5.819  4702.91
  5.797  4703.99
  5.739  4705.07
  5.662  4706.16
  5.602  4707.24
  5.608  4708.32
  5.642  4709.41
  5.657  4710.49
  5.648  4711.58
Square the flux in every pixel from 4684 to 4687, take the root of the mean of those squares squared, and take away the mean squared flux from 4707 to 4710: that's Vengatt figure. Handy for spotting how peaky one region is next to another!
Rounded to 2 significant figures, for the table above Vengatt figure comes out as 12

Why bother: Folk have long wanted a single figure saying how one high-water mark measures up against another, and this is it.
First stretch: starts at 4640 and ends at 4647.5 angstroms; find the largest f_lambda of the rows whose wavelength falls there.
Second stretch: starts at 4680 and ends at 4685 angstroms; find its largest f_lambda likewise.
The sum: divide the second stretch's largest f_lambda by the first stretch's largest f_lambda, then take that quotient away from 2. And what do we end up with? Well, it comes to 1.18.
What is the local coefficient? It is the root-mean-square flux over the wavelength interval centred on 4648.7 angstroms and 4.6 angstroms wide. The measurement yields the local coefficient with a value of 8.3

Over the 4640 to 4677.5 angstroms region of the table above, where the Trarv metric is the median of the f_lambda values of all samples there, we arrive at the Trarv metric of 8.15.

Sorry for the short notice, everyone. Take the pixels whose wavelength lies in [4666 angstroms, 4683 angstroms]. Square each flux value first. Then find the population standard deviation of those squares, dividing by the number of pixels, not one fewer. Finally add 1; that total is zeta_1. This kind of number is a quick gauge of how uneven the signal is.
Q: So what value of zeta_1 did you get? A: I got 6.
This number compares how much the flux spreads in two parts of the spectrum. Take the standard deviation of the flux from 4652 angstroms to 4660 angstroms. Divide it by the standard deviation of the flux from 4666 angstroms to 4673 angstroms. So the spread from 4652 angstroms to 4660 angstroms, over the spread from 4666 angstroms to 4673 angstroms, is 0.22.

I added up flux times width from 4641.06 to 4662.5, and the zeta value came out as 176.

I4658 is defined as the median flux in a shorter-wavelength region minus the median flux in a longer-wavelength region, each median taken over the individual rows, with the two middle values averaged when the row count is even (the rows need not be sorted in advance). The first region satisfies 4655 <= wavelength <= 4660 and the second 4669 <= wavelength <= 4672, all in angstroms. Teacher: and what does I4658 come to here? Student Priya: 0.9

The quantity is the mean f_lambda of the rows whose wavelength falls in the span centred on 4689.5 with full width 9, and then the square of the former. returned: 40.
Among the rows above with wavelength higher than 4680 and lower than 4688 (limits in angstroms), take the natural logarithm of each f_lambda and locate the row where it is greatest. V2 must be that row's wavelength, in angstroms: 4680.22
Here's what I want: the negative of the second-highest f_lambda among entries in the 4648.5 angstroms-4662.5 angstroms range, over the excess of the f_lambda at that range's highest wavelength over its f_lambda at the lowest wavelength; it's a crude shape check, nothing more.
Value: 37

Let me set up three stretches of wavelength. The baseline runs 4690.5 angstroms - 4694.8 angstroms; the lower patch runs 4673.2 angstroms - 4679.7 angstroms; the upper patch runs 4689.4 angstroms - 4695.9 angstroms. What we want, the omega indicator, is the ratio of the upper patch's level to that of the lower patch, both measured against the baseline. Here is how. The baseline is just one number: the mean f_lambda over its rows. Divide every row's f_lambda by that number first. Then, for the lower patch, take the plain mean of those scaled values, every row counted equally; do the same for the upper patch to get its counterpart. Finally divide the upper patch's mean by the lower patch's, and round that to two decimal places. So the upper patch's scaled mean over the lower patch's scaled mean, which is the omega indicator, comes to 0.89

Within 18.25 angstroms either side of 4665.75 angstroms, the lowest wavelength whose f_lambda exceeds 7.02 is 4648.00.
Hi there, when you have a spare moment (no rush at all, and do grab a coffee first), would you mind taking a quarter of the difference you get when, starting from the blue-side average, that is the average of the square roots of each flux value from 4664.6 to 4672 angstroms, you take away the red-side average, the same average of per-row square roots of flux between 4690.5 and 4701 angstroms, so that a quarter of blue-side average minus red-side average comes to 0.072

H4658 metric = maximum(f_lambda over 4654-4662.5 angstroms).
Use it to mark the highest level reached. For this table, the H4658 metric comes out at 8.272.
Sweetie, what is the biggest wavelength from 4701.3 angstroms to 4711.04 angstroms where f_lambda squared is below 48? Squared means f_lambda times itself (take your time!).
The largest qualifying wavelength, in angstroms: 4710.49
